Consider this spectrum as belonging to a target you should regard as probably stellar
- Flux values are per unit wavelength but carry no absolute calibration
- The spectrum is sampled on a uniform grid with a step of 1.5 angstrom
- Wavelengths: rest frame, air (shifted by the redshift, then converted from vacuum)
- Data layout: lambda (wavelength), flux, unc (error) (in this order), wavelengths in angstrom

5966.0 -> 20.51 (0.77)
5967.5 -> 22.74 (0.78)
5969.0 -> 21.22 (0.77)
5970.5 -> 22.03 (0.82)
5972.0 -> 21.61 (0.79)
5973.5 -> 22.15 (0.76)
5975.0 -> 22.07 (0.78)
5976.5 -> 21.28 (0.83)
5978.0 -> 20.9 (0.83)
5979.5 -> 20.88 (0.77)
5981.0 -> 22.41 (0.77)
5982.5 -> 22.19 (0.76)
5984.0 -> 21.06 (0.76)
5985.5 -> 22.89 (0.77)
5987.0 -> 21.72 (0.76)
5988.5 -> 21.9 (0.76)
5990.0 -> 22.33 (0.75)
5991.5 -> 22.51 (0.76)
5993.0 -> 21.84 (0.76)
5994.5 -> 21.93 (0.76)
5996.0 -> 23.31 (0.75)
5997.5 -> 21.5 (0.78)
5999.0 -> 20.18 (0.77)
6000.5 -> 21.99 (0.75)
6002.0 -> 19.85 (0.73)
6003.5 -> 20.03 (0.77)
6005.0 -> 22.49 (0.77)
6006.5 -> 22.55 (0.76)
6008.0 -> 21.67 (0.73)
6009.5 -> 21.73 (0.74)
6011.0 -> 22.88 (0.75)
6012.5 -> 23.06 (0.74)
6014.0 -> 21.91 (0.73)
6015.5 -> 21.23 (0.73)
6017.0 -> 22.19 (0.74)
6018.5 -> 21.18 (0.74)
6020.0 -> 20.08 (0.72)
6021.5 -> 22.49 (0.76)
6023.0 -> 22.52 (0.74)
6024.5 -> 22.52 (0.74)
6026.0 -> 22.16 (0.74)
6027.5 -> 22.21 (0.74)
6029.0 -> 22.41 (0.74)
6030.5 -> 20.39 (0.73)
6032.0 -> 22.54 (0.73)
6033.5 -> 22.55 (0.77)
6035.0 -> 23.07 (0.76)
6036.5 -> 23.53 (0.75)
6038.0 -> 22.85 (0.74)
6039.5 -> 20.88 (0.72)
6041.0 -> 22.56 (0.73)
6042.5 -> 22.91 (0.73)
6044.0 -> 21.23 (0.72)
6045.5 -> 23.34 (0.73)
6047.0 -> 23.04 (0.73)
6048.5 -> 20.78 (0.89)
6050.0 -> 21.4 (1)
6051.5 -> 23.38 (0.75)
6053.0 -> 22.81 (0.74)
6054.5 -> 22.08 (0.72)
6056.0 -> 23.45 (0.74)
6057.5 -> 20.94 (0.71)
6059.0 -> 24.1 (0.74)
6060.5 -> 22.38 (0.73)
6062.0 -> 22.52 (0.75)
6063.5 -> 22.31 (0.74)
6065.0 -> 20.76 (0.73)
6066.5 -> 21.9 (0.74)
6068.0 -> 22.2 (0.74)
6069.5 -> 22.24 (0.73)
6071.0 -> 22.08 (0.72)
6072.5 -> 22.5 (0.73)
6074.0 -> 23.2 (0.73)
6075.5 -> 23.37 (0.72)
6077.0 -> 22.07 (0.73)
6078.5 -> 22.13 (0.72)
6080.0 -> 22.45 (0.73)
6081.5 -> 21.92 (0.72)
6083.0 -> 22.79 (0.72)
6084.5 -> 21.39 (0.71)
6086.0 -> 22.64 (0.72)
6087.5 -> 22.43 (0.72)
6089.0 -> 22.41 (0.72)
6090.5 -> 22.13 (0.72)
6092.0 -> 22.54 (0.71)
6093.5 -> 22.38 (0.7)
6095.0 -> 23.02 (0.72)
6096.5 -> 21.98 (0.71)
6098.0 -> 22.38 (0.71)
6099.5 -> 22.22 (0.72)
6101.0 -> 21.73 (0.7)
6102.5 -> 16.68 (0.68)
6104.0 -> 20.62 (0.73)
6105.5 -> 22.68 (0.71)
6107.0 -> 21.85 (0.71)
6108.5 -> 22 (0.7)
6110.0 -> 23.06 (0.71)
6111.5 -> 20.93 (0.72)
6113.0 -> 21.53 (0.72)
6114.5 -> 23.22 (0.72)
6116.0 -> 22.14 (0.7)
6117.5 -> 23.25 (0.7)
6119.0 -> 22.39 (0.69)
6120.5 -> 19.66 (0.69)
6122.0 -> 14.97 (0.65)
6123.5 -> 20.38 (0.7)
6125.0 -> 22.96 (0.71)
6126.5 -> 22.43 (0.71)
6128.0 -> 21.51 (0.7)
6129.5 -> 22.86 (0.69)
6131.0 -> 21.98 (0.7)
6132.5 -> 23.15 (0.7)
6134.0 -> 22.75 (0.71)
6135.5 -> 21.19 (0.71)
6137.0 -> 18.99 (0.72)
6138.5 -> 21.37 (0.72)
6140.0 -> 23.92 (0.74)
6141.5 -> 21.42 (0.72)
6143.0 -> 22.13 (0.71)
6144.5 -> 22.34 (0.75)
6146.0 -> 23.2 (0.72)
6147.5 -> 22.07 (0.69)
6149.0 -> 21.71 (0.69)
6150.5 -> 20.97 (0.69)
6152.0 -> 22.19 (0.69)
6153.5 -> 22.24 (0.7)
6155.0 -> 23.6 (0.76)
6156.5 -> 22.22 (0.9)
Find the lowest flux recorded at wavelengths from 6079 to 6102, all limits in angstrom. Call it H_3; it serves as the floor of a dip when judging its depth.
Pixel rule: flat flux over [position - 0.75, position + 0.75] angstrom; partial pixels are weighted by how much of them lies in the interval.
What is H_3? 21.39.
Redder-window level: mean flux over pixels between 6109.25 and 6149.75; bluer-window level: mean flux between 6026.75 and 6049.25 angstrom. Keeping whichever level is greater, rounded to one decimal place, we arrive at 22.3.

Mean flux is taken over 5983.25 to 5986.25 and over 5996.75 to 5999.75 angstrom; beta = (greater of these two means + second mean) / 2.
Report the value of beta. 21.4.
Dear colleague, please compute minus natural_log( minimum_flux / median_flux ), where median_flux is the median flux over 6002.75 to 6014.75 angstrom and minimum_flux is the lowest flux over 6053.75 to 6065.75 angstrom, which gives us 0.07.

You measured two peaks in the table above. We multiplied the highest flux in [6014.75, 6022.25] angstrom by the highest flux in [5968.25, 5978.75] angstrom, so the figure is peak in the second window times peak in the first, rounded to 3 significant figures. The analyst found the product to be 498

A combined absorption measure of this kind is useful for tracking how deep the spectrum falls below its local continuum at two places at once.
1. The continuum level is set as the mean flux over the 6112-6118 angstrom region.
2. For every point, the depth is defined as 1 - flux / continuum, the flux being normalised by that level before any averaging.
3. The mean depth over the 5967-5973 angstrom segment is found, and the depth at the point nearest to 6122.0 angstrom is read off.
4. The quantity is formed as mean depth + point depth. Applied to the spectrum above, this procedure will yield 0.36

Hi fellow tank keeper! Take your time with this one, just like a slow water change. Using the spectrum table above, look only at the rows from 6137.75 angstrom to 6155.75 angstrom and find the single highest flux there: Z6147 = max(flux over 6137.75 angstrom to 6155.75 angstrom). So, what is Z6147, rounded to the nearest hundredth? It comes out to 23.92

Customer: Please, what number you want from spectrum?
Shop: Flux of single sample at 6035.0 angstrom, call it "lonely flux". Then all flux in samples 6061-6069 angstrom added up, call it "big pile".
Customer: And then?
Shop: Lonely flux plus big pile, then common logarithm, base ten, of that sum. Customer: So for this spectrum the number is 2.123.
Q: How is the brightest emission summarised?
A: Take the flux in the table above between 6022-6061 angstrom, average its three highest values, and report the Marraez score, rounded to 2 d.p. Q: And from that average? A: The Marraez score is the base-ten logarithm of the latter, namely 1.37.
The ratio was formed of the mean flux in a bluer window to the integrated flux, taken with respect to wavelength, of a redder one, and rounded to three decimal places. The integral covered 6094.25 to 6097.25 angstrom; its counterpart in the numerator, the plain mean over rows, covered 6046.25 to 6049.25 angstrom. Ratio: 0.325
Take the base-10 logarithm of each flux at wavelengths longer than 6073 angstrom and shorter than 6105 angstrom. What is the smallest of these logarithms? 1.22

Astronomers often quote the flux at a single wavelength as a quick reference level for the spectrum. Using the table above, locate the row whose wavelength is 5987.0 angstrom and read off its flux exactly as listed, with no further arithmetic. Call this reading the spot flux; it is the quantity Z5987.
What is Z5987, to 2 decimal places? 21.72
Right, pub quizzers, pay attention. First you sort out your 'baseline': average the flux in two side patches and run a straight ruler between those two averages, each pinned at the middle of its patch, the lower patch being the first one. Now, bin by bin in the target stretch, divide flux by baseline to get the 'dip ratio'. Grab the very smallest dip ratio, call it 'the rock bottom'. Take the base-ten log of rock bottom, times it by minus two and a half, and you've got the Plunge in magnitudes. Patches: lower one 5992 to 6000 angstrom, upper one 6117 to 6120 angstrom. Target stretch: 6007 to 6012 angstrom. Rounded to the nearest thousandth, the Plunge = 0.009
